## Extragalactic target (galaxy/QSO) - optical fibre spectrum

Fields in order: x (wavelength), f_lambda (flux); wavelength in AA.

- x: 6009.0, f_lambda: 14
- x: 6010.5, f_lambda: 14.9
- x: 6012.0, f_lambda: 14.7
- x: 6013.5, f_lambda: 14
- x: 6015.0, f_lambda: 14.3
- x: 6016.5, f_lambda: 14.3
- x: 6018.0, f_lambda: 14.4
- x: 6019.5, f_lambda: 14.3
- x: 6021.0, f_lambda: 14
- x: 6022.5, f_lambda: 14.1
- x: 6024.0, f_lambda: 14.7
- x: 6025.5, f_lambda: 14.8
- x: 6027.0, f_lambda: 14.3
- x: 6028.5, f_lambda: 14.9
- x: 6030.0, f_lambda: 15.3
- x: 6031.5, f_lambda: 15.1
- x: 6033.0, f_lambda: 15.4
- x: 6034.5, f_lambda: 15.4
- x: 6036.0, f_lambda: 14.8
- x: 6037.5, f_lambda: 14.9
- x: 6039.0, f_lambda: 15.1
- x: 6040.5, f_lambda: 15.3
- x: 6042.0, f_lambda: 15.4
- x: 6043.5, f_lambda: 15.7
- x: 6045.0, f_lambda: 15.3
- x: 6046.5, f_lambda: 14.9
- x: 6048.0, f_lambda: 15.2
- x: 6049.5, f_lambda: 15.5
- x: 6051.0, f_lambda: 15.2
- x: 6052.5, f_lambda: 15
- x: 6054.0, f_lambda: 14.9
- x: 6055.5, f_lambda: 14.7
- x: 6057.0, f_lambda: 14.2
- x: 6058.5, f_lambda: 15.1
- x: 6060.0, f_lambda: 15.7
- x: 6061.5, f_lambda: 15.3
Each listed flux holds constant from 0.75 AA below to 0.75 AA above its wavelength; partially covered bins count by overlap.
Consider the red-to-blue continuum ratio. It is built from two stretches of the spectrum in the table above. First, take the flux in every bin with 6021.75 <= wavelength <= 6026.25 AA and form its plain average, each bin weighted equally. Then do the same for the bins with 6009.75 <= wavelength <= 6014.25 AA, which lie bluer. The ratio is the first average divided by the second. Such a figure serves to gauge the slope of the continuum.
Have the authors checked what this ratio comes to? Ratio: 1.00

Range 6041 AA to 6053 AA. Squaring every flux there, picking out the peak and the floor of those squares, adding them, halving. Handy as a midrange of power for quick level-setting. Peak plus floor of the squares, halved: 234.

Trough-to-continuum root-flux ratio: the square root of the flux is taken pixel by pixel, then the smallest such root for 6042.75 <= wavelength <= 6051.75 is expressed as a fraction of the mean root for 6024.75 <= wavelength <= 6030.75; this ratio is 1.00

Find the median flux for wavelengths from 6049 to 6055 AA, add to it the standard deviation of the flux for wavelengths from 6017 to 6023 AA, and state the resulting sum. 15.3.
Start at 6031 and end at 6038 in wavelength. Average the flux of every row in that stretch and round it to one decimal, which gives 15.1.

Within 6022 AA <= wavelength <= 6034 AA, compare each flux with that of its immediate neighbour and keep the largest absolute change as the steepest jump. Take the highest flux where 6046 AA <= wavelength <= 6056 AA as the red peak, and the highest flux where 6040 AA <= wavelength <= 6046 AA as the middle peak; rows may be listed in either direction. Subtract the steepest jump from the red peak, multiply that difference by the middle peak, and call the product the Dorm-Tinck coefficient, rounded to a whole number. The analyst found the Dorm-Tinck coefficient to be 234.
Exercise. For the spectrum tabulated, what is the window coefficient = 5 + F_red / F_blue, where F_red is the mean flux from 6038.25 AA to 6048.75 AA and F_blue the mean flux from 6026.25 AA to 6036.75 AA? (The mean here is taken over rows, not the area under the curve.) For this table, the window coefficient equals 6.02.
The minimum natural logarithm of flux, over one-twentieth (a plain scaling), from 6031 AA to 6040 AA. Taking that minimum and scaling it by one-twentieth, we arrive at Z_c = 0.135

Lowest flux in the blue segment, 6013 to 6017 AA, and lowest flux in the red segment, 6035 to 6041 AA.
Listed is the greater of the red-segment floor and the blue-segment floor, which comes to 14.8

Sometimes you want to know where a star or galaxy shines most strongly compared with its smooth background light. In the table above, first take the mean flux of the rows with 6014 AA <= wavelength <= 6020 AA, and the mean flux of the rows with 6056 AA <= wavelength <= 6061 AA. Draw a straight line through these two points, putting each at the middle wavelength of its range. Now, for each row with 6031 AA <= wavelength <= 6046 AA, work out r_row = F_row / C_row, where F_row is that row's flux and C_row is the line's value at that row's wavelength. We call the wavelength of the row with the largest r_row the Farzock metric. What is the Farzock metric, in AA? 6043.5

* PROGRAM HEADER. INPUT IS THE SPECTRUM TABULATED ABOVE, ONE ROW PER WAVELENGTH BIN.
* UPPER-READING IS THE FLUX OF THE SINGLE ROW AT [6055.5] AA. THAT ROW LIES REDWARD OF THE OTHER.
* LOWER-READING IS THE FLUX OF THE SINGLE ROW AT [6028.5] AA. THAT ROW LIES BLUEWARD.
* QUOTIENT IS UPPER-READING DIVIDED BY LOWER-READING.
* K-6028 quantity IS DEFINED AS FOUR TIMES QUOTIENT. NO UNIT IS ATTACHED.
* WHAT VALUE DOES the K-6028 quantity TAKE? 3.95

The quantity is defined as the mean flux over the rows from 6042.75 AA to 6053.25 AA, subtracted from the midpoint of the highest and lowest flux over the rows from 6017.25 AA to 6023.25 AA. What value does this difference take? -1.1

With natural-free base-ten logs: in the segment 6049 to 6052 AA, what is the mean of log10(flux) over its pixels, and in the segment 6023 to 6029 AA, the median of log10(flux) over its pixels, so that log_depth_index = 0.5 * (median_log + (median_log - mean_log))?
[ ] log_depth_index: 0.576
